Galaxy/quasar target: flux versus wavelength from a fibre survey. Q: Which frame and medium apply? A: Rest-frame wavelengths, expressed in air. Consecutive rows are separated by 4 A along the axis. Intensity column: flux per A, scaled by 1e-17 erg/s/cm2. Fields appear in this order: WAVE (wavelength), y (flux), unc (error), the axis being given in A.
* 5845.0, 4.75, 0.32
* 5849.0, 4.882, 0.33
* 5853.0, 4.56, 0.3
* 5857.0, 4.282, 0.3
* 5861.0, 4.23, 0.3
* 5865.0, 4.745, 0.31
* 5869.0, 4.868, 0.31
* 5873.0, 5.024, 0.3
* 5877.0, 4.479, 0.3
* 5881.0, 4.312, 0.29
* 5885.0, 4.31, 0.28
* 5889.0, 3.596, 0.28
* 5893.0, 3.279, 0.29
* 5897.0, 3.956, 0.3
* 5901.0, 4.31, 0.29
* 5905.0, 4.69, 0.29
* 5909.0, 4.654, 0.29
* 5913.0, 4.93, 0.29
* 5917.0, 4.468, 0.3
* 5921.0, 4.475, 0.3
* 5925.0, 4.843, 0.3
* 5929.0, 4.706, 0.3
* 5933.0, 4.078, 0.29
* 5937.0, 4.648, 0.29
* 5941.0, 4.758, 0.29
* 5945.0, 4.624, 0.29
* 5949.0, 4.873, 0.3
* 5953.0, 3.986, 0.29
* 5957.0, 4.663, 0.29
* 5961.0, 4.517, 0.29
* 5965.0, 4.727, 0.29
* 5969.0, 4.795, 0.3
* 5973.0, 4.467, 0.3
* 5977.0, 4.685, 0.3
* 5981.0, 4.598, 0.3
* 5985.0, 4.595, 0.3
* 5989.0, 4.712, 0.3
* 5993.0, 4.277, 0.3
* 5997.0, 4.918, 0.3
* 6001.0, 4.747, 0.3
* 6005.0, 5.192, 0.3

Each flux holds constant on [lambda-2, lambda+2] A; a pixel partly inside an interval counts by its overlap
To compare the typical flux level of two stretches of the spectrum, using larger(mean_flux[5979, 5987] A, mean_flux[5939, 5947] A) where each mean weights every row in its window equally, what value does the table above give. 4.69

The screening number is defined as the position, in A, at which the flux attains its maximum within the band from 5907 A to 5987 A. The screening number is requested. 5913.0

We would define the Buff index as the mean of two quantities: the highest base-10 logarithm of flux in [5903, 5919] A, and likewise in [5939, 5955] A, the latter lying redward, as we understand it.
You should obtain 0.6903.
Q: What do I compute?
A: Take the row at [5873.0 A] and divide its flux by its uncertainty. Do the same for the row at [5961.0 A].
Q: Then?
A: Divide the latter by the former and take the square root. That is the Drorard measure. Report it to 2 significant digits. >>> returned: 0.96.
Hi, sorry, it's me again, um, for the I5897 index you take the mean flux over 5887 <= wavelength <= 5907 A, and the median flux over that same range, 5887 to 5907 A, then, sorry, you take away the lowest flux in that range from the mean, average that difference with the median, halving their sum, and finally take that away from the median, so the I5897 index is 1.63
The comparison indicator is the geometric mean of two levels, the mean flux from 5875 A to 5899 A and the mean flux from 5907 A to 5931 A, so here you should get 4.32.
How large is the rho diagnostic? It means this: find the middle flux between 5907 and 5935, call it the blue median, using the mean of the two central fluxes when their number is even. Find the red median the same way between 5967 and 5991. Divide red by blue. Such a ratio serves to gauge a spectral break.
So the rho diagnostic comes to 0.997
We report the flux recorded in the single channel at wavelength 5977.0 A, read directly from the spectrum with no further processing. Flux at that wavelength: 4.685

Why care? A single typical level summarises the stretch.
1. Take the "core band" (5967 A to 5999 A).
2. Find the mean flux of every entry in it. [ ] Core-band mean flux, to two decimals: 4.63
